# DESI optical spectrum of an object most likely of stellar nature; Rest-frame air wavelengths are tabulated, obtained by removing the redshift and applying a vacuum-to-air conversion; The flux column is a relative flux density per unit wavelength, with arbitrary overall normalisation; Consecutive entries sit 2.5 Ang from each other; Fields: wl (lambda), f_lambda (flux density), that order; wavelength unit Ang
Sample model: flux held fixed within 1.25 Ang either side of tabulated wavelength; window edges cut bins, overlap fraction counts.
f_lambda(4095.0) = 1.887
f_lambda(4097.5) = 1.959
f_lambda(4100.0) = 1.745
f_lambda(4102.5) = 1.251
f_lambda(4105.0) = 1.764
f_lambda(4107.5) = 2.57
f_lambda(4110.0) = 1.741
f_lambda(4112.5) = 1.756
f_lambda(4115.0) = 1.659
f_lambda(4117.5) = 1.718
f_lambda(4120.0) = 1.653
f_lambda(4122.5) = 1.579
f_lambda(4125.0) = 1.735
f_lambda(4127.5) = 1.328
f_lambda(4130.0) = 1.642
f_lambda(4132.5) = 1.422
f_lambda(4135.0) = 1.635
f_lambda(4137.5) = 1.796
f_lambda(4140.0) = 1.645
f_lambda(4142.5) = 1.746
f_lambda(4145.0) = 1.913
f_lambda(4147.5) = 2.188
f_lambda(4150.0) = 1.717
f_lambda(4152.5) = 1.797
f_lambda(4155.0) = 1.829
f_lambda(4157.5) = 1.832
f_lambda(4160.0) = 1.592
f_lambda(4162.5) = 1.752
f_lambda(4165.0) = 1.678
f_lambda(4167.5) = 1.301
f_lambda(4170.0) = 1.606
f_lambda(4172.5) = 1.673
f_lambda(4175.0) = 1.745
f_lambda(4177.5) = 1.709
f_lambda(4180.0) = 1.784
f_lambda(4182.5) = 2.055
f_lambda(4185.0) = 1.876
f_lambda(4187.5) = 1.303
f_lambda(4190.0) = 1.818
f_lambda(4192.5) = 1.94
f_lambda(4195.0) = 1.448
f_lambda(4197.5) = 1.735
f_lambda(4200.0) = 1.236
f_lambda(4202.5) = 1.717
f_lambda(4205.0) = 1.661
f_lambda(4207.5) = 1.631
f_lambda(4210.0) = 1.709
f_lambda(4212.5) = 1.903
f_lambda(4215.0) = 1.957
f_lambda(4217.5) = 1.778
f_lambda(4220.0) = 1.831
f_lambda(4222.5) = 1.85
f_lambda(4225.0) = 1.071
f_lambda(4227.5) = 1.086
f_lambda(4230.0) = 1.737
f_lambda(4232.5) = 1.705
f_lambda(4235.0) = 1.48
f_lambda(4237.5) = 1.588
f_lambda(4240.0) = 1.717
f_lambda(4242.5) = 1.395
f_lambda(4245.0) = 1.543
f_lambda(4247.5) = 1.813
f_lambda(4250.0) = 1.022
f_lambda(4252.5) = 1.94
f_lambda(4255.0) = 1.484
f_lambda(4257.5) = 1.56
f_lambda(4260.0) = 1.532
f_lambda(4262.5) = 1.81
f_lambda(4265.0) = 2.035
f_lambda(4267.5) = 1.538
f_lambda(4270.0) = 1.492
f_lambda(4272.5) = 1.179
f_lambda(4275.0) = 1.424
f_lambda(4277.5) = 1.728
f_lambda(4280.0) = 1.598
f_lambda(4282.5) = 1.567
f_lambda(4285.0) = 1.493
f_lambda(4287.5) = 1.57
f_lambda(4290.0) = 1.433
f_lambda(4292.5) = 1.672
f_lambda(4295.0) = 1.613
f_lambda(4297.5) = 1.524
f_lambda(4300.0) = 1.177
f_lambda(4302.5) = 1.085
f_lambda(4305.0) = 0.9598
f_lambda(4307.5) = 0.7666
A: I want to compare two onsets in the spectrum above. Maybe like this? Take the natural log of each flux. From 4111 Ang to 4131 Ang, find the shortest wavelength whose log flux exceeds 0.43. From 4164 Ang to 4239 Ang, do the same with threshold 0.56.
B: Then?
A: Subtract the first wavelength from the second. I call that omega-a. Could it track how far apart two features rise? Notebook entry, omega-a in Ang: 67.5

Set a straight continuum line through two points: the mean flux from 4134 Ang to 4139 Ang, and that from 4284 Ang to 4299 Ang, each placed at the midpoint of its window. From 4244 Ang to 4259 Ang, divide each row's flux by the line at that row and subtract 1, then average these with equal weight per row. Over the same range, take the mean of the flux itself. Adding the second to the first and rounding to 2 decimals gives 1.54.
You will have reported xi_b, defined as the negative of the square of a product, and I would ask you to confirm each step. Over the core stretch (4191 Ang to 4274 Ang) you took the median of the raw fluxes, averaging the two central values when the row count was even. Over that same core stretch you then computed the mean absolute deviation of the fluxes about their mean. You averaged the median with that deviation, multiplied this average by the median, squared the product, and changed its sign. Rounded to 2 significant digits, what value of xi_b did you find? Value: -2.4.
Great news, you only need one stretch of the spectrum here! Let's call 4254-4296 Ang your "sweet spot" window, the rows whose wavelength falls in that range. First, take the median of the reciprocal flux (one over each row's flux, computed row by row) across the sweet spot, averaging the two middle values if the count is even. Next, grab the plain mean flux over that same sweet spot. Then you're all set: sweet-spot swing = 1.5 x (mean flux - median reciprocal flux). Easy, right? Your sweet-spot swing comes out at 1.40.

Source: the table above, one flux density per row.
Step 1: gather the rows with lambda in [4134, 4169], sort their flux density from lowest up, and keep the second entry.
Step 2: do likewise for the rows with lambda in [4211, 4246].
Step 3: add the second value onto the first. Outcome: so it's 2.68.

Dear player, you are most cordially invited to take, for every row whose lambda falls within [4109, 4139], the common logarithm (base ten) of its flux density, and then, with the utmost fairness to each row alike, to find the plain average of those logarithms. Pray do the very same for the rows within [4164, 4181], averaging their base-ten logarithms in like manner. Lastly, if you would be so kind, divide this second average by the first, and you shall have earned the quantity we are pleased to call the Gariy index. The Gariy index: 1.00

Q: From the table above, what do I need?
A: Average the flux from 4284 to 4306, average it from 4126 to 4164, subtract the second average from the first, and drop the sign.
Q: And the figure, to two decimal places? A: 0.33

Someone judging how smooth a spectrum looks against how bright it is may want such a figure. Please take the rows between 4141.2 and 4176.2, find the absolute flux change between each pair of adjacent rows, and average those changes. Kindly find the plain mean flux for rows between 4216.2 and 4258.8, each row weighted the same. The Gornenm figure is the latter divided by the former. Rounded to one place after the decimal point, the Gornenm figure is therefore 8.8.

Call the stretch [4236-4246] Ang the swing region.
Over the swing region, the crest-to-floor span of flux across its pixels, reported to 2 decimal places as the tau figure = 0.32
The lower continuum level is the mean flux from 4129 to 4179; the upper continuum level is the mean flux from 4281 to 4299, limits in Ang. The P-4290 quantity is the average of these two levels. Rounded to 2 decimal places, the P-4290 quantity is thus 1.63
